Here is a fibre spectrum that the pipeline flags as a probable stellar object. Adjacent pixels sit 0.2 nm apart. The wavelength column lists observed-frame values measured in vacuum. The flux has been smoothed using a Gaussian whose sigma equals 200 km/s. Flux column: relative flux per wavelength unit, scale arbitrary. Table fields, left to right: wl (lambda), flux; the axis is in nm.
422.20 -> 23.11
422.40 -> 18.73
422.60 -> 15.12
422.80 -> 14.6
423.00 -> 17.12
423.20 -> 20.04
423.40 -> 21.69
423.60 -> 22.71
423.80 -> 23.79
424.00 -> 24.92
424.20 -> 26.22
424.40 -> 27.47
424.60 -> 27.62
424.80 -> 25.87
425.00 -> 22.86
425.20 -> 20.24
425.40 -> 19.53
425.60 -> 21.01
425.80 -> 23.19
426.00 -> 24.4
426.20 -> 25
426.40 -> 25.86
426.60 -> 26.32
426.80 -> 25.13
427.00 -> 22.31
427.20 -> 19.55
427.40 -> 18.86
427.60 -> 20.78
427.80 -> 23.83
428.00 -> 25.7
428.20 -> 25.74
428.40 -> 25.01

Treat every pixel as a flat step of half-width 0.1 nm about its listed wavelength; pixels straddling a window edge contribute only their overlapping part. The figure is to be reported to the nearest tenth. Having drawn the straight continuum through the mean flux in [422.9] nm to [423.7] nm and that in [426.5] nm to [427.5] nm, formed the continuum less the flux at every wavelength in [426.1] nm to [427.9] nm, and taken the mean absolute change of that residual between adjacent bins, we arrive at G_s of 1.7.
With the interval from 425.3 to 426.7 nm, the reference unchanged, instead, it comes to 1.0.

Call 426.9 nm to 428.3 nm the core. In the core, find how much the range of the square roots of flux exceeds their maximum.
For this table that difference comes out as -4.34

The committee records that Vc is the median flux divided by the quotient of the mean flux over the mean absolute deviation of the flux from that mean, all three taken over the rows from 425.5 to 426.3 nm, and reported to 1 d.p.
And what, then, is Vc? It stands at 1.3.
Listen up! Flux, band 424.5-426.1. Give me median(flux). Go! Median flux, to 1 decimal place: 23.0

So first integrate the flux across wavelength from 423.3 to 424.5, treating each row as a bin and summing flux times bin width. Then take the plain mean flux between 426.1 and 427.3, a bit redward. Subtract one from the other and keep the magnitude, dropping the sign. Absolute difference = 5.3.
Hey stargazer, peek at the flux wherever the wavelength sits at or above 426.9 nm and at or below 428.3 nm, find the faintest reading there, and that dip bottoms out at 18.86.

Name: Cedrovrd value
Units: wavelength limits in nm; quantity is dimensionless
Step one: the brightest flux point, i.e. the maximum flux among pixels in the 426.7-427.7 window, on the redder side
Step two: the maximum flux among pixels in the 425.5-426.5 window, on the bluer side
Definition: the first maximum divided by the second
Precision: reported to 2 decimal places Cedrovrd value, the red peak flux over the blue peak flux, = 0.97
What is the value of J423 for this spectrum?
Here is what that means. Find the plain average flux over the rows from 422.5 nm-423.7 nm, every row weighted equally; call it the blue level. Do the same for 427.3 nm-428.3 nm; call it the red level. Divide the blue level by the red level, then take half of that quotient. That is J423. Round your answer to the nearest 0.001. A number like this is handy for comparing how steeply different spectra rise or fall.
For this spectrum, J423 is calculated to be 0.404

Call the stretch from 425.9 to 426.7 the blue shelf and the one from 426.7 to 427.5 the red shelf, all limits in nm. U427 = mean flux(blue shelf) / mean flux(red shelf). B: 1.18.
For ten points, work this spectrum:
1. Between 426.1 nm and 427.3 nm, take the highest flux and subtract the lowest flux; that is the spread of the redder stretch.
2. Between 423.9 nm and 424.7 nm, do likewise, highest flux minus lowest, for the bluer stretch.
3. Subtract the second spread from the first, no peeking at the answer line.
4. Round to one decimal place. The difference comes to 4.1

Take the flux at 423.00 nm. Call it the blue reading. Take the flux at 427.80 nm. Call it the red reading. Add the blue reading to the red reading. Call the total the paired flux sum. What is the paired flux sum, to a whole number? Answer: 41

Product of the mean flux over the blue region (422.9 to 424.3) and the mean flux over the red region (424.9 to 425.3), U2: 482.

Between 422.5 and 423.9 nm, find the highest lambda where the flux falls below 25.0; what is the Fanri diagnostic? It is 423.80 nm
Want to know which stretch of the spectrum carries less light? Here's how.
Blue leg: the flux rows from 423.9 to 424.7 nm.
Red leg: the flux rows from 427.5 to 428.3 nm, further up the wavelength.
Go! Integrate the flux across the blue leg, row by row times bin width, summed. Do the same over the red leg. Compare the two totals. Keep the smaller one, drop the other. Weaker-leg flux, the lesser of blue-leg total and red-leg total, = 19.2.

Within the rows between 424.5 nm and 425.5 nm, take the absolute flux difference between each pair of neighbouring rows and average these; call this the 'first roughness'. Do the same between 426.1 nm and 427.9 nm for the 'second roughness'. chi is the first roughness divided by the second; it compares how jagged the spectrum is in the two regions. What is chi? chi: 1.18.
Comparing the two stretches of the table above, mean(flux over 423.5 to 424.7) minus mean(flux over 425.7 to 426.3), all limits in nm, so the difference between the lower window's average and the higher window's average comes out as 1.3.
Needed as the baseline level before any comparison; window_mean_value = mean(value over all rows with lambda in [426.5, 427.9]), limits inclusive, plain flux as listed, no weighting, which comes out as 22.4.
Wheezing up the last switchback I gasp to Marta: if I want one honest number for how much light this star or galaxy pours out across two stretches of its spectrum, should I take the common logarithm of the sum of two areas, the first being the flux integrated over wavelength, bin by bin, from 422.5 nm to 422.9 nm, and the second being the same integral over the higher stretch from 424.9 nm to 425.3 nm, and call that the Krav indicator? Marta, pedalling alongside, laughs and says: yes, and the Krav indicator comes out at 1.16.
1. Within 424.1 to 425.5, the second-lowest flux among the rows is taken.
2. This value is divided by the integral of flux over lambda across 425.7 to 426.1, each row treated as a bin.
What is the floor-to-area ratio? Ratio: 2.1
